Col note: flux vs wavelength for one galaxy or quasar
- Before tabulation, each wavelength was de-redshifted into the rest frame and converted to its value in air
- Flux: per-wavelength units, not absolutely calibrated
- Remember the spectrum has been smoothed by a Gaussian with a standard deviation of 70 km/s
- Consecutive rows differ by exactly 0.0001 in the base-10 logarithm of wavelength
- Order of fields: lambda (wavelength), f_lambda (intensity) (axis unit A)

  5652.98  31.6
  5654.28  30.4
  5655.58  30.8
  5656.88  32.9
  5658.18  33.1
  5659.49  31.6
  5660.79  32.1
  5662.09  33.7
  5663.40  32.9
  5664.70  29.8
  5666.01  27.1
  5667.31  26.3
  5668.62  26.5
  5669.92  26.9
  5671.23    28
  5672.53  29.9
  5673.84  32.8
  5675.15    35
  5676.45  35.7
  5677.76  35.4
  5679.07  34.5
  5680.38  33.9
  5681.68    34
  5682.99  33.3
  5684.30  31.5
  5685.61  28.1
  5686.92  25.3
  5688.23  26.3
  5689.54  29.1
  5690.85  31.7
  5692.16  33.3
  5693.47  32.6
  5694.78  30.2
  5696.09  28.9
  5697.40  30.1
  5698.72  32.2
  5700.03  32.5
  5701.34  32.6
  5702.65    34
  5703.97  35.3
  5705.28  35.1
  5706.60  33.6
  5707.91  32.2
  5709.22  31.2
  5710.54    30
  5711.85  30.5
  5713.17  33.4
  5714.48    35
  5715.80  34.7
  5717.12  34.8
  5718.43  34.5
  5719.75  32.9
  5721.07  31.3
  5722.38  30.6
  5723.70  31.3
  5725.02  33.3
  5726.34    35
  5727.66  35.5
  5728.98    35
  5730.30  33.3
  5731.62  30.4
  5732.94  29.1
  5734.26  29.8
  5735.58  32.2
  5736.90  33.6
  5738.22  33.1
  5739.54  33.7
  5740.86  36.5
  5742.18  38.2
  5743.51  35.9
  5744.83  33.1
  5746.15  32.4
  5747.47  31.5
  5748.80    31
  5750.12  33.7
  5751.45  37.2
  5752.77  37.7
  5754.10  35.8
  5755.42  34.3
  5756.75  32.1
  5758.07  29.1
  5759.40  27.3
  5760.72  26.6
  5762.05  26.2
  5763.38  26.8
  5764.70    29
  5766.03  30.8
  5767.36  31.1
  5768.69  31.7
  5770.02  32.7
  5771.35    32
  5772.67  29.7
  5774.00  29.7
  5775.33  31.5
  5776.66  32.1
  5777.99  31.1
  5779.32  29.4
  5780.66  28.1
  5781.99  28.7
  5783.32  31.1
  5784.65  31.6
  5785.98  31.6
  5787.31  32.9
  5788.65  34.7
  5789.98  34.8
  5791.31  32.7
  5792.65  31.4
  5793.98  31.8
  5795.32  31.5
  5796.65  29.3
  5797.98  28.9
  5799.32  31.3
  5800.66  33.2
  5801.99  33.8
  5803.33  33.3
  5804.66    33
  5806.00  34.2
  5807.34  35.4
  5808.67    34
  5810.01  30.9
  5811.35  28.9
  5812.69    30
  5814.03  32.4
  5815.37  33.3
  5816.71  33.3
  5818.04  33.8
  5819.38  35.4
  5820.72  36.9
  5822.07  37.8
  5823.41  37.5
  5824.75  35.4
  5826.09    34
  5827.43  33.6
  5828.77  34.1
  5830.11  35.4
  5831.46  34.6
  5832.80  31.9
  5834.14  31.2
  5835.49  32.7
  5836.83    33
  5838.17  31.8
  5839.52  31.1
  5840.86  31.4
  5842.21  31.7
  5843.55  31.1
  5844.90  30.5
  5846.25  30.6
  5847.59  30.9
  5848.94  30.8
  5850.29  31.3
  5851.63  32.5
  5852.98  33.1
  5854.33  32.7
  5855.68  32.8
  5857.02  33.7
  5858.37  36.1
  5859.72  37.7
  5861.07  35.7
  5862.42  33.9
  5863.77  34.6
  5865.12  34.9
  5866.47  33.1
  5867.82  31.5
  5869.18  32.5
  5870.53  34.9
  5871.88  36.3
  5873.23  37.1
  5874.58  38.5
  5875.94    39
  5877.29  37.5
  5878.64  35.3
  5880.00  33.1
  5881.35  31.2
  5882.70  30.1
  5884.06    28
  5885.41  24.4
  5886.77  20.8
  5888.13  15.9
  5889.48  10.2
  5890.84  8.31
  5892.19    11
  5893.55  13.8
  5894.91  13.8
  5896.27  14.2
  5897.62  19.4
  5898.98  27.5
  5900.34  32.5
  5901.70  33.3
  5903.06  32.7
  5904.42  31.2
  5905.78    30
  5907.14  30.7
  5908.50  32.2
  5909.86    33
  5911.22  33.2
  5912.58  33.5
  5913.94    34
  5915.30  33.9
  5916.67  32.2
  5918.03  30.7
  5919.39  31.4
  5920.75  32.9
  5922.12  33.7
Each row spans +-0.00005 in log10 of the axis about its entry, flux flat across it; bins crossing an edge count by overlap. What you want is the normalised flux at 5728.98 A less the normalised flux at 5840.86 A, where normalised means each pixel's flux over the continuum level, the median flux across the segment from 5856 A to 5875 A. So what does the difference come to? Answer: 0.10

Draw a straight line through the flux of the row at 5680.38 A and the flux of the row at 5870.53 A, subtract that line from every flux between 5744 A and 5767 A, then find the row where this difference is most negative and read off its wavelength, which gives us 5762.05 A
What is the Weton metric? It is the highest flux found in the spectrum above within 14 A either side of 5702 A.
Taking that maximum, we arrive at 35.3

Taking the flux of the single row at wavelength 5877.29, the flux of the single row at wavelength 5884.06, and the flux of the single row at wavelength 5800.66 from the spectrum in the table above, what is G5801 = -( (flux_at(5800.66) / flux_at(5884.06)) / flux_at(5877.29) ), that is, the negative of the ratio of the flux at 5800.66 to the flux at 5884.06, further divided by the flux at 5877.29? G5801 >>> -0.0316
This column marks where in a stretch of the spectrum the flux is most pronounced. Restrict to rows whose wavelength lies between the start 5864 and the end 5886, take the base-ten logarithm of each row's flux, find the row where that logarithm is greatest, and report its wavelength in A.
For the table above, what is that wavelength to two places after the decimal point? 5875.94 A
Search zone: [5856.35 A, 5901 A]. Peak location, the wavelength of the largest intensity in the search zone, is 5875.94 A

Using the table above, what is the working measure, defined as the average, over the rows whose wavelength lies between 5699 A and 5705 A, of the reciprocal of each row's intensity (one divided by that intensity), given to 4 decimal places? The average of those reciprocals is 0.0298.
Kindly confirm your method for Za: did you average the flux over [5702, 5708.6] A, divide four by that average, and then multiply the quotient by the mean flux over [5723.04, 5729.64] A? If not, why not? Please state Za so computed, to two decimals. 4.00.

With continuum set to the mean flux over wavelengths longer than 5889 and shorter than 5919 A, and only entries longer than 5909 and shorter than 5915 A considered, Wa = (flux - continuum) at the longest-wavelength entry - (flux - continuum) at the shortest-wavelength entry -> 1.0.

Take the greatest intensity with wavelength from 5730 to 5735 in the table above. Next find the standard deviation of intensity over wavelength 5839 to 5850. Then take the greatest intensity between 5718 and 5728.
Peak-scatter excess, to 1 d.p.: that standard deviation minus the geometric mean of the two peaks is -34.0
